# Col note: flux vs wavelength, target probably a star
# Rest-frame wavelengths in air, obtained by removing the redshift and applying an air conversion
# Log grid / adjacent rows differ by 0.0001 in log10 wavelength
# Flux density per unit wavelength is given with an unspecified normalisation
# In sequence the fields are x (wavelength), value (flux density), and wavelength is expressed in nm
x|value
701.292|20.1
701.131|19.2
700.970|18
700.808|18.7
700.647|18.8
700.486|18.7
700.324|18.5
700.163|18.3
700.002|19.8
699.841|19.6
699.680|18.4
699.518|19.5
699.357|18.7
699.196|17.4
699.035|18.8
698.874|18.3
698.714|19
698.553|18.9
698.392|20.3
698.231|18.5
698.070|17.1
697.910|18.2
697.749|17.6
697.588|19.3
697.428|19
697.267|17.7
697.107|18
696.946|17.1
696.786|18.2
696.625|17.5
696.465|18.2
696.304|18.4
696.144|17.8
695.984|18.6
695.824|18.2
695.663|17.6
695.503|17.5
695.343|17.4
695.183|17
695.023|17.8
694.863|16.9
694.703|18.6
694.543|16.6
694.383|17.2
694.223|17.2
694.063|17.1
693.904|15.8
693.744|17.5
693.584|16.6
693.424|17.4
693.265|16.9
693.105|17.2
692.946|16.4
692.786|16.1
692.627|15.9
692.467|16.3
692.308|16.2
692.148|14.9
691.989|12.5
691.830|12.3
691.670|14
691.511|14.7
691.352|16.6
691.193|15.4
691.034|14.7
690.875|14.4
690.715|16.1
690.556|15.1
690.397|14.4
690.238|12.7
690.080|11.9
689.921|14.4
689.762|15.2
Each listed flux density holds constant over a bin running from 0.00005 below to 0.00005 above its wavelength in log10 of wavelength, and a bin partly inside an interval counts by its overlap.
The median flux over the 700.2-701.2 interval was 18.7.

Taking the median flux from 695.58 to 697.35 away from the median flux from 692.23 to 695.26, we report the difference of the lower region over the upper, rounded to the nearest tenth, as -1.1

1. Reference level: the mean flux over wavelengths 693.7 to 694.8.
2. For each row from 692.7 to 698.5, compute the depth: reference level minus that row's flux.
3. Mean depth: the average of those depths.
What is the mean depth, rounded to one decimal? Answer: -0.5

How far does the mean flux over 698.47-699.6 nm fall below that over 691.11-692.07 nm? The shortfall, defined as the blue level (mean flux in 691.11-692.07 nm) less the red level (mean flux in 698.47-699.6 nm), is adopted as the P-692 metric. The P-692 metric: -4.4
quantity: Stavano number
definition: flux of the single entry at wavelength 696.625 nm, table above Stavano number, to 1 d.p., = 17.5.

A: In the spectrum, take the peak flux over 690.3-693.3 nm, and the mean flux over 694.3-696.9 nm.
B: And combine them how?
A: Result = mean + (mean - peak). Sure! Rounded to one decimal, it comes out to 18.2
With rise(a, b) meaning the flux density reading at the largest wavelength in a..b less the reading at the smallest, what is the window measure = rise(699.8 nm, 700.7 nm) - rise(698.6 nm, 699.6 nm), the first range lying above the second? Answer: -1.3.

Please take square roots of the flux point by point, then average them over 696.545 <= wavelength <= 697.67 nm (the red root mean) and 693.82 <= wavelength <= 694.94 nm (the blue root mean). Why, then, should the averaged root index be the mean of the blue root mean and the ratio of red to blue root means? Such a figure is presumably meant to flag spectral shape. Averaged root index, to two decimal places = 2.58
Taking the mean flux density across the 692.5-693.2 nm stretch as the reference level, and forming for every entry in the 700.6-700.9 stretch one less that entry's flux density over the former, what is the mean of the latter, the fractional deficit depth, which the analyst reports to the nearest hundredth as -0.14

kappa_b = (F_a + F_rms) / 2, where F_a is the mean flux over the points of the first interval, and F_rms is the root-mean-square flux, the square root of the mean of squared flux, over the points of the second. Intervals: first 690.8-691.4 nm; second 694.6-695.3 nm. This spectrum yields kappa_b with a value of 16.4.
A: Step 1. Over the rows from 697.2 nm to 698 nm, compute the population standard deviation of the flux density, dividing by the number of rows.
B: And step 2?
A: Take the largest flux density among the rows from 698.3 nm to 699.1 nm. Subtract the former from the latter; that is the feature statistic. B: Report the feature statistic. 19.6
